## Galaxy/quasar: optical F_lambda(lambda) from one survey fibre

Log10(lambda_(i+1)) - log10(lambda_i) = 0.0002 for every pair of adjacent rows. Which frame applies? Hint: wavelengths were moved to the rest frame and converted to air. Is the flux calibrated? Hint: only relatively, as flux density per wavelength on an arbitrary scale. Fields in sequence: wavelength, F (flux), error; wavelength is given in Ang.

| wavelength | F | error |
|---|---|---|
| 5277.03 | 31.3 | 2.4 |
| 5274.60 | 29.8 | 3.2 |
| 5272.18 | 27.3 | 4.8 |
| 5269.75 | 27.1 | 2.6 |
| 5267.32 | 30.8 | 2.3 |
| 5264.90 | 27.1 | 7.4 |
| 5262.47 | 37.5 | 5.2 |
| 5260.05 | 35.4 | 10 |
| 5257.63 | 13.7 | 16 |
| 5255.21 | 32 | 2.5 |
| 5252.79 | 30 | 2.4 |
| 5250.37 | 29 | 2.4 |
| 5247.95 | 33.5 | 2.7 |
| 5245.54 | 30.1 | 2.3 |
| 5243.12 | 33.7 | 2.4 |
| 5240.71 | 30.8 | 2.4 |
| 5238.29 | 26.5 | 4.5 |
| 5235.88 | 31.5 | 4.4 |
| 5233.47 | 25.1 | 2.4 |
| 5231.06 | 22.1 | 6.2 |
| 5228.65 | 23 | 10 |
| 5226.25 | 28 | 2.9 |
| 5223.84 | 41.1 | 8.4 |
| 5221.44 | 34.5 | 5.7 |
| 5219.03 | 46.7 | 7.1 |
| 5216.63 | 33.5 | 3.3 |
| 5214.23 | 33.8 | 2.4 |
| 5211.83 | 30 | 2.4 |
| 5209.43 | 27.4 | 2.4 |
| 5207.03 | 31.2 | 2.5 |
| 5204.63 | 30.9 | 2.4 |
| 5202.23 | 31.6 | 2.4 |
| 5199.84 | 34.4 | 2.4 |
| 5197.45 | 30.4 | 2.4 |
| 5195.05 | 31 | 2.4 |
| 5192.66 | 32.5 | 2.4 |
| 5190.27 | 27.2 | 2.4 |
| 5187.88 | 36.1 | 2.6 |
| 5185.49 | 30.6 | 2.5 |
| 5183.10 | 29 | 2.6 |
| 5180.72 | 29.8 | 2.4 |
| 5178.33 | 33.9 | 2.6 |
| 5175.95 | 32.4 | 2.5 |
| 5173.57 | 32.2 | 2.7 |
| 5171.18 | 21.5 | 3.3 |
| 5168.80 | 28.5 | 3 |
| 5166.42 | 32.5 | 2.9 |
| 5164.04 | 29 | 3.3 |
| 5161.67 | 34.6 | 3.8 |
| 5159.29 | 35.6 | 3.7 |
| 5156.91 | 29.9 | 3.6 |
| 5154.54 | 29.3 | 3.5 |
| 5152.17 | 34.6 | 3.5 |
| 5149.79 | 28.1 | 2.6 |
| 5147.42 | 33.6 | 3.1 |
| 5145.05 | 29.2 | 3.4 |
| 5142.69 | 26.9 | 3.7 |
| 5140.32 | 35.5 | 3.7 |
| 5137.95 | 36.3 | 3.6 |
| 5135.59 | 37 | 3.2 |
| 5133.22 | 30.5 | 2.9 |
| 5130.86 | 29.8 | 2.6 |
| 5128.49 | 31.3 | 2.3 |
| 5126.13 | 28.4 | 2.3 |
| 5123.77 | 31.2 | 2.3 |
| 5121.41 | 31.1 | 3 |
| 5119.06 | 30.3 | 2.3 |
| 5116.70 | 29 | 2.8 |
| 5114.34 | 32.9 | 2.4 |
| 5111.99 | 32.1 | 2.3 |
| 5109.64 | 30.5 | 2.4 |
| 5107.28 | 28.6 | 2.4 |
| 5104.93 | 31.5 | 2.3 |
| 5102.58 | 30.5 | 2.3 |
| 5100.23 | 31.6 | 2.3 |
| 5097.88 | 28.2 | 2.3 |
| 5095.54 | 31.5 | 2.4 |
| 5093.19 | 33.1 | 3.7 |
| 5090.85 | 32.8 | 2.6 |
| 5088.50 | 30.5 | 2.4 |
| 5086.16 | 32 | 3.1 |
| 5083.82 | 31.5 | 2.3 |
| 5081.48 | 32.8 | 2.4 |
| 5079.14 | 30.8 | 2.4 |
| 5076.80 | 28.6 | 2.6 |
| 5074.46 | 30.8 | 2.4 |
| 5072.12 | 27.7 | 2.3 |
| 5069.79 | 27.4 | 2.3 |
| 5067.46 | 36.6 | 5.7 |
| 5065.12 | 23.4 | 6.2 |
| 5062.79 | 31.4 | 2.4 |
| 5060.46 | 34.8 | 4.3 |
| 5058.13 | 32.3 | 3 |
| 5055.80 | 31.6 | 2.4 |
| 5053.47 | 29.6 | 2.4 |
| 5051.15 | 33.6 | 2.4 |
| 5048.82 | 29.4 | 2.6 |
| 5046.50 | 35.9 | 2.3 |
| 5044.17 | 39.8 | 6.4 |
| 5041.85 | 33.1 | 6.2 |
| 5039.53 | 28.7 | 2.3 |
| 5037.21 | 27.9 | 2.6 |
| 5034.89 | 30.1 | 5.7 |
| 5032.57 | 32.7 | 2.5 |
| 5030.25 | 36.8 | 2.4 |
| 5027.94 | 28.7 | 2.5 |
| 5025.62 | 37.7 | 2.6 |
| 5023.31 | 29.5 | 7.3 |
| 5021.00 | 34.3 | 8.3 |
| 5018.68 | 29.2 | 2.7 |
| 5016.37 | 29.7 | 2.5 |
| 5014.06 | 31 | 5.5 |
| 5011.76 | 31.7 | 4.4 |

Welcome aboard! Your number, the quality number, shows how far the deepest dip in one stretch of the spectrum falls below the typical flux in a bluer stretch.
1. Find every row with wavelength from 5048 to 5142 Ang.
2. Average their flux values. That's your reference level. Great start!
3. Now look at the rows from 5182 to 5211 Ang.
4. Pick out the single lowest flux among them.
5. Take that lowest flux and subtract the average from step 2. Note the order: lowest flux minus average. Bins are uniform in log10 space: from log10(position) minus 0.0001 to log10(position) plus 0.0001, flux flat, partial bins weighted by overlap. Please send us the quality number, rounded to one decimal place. -4.0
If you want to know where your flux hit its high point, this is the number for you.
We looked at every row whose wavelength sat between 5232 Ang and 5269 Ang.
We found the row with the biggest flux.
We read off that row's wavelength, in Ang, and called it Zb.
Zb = 5262.47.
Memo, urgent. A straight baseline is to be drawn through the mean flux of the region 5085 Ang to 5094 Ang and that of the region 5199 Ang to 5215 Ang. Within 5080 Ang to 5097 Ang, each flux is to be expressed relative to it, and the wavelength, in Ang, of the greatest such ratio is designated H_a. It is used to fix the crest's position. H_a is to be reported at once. 5093.19 Ang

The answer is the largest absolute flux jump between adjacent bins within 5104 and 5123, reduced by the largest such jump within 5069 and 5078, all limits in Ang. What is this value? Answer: 0.8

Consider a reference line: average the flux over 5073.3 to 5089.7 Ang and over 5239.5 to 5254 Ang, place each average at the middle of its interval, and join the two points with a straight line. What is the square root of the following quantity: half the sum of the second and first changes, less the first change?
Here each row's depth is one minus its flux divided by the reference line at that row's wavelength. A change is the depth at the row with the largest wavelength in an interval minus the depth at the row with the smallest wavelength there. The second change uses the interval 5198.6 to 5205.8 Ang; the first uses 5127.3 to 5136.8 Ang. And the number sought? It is 0.38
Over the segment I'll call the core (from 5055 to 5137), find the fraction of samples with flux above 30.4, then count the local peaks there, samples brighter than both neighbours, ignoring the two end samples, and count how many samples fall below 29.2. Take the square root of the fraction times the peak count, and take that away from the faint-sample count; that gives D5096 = 5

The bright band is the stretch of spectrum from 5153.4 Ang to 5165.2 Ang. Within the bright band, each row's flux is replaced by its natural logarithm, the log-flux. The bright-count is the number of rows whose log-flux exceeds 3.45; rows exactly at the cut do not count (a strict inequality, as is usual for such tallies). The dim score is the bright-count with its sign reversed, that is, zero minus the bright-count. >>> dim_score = -2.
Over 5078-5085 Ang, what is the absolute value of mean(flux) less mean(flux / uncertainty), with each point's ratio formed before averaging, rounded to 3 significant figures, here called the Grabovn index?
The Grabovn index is 18.3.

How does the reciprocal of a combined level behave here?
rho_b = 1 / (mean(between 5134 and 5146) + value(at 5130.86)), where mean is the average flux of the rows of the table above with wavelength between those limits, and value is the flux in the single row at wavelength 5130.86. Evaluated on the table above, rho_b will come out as 0.0159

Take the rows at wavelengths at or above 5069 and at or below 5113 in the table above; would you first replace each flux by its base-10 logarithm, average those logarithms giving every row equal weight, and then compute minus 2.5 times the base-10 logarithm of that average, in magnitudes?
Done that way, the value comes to -0.430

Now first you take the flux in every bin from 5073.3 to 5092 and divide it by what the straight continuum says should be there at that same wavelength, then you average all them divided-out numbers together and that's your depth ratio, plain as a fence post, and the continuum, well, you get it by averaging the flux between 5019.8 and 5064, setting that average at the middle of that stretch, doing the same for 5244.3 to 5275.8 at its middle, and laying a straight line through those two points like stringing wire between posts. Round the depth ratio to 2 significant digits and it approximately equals 0.98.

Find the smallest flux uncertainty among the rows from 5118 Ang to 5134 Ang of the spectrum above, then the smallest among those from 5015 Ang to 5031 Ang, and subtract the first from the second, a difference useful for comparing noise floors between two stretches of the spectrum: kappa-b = 0.1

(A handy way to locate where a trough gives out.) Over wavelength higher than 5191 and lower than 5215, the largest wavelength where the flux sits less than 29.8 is 5209.43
